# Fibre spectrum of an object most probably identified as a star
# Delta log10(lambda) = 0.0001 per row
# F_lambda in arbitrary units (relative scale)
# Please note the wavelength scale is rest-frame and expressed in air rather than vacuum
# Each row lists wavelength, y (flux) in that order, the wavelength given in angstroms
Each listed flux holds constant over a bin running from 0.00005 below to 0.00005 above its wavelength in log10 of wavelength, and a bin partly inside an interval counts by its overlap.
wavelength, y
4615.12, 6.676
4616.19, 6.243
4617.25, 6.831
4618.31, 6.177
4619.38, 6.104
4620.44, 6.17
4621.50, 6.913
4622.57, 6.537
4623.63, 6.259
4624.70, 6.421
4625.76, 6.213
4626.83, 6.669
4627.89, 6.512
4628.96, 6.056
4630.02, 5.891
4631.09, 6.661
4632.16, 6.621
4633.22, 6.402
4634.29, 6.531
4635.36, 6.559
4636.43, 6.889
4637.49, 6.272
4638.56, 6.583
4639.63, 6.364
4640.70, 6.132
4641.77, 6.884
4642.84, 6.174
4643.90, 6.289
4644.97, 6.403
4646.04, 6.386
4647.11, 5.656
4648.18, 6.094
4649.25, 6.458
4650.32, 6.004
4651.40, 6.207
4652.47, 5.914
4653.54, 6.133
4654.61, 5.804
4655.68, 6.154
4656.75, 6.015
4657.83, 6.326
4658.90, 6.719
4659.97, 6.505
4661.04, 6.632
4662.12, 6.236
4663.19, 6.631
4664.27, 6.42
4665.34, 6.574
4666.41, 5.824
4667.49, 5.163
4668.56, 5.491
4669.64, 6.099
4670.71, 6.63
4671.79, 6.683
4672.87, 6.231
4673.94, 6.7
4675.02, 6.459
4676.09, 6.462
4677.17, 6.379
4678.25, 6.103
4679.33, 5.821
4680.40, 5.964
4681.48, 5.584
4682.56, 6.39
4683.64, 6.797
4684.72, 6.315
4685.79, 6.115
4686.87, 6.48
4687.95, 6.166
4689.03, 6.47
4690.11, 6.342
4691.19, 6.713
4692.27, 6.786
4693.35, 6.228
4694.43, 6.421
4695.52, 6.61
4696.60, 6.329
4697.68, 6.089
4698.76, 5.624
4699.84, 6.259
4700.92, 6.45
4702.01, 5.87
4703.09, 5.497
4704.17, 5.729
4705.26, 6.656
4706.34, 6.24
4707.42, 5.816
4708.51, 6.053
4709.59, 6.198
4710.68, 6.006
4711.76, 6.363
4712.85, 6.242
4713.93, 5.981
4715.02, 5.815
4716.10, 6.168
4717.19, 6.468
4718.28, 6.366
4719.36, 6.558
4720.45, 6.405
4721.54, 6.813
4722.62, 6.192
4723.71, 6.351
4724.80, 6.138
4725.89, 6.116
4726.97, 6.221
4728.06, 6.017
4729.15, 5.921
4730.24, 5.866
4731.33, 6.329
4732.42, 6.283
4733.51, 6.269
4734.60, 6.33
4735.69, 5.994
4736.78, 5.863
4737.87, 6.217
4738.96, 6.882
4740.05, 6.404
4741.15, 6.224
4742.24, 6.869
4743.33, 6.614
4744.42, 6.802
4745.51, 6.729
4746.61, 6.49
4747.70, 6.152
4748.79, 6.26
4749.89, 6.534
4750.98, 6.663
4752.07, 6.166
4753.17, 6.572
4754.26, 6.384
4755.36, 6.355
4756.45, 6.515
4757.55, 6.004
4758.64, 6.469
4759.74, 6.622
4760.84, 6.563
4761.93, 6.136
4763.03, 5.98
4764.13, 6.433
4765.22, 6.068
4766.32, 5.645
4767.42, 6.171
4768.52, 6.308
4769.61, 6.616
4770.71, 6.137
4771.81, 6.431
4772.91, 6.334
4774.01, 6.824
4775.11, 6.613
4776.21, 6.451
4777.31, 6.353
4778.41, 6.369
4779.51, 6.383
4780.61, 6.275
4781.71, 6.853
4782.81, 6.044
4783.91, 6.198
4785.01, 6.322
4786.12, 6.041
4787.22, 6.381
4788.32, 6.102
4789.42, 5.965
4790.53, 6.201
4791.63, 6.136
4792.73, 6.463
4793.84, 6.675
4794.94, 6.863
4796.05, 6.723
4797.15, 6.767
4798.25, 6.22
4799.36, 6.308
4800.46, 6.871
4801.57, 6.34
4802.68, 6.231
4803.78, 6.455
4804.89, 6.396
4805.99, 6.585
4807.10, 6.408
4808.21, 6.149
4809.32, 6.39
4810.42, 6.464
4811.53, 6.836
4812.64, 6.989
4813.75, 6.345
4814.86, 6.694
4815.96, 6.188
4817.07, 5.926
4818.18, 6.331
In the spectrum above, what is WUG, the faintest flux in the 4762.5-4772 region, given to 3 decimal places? 5.645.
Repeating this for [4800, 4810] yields 6.149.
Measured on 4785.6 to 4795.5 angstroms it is 5.965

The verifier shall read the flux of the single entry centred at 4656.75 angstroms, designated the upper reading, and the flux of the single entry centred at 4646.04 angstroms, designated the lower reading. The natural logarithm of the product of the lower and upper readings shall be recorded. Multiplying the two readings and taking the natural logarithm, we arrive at 3.65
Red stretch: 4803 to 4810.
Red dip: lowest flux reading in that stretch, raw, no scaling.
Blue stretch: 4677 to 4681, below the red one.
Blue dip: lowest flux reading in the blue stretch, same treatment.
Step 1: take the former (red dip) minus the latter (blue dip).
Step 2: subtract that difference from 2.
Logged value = 1.67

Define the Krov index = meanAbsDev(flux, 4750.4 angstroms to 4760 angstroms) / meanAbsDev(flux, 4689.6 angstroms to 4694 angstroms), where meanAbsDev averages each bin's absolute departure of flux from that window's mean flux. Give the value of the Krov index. 0.72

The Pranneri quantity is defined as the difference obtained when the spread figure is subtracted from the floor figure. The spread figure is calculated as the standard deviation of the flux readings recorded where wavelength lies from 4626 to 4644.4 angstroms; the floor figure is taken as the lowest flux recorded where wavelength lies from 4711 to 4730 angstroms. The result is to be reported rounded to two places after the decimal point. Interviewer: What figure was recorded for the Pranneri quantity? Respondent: 5.54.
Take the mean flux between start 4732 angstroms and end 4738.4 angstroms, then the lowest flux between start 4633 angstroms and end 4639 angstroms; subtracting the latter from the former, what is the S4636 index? -0.11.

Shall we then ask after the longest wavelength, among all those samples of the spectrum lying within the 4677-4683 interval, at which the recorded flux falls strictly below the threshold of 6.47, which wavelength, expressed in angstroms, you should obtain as 4682.56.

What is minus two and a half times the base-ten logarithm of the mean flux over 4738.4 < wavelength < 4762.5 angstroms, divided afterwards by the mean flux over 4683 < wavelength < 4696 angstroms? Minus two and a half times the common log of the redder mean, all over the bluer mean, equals -0.314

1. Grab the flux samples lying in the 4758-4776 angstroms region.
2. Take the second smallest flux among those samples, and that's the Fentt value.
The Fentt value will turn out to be 5.98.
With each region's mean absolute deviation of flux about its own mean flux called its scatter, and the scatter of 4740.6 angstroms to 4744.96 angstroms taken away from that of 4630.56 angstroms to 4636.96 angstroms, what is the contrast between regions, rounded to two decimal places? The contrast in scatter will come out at -0.10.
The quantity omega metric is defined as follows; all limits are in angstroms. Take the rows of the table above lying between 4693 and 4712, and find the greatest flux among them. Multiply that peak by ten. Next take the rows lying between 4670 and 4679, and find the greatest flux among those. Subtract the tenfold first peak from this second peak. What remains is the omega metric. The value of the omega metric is -59.9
